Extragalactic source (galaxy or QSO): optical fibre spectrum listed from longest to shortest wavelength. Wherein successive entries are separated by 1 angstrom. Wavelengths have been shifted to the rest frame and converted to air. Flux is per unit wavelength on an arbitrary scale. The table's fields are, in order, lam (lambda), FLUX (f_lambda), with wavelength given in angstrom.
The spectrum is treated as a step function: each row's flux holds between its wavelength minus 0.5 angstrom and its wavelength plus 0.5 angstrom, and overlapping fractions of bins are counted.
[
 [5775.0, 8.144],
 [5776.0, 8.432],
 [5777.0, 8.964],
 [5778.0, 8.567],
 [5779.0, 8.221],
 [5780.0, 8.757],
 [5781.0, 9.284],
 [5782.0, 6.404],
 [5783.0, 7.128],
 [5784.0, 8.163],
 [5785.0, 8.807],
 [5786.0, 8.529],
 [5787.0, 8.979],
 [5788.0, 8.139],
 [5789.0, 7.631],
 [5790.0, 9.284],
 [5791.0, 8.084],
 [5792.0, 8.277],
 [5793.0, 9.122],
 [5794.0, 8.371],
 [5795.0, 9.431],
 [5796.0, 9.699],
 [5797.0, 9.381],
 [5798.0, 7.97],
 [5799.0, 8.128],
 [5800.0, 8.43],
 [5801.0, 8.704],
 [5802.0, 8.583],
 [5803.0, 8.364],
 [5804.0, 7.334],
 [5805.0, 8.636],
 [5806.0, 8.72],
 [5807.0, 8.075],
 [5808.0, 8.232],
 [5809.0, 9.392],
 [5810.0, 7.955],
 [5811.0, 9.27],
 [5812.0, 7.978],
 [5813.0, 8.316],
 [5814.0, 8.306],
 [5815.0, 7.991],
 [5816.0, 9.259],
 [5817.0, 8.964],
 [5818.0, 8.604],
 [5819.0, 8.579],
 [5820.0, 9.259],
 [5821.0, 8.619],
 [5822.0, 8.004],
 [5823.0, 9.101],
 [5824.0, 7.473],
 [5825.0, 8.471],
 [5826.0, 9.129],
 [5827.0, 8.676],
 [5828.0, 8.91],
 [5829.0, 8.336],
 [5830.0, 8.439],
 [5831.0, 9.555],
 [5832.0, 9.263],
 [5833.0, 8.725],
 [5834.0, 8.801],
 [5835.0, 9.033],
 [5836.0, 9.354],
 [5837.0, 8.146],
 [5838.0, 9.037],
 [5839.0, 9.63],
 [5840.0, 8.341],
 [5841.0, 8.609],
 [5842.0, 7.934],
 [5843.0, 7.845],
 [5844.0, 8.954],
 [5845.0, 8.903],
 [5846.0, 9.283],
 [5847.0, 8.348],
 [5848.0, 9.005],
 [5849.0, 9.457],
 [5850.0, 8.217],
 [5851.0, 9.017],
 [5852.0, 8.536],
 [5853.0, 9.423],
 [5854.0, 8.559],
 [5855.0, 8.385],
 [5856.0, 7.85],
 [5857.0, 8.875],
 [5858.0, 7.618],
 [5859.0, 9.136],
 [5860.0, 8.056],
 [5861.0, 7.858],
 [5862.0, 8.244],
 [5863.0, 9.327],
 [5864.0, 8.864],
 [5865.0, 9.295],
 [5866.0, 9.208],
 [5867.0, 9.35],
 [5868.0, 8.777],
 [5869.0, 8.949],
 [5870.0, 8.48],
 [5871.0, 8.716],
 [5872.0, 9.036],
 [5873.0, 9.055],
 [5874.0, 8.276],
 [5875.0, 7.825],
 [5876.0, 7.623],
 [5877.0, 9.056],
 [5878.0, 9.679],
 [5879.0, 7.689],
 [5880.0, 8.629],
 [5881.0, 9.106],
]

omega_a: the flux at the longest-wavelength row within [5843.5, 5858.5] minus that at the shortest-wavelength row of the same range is -1.3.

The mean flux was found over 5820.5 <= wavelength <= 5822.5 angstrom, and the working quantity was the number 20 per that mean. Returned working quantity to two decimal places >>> 2.41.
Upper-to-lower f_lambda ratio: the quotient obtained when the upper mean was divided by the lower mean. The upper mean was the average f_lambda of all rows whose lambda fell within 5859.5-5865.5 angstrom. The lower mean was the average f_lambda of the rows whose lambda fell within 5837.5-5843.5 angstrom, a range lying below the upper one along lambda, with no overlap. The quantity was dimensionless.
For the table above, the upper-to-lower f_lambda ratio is 1.00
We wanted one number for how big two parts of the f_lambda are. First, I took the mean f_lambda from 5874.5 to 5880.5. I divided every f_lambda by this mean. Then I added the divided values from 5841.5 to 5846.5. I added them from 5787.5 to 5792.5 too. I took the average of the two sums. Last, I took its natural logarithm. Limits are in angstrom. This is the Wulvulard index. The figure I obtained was 1.611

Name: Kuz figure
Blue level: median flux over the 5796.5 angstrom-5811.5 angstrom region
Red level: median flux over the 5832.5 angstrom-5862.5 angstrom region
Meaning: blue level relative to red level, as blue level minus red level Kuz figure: -0.24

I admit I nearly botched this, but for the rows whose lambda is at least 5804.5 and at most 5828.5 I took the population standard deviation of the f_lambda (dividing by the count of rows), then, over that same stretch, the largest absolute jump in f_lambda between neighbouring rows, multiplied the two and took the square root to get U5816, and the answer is 0.906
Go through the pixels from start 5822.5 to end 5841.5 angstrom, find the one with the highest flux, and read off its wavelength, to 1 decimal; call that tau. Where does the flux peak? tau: 5839.0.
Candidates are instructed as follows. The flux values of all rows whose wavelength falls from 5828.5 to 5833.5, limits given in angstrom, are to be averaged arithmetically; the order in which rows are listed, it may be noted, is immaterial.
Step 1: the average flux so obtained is 8.86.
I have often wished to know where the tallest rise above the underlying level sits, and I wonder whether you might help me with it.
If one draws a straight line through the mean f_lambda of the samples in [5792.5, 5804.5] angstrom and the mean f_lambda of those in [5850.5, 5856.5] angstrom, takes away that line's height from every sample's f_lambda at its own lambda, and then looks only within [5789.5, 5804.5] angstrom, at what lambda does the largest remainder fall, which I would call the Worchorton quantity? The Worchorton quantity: 5796.0 angstrom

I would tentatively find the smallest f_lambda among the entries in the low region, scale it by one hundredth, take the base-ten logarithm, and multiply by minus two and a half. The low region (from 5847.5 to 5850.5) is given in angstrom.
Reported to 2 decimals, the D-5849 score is 2.71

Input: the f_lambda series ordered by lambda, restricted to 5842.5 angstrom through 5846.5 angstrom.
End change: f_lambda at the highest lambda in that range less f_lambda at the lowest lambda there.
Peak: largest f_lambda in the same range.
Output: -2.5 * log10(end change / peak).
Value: 2.0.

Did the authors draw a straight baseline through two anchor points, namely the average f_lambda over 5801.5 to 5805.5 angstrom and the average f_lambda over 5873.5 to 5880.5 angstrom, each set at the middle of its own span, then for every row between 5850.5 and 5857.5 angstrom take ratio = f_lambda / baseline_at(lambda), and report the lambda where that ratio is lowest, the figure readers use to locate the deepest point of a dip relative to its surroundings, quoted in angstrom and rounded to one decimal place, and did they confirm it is 5856.0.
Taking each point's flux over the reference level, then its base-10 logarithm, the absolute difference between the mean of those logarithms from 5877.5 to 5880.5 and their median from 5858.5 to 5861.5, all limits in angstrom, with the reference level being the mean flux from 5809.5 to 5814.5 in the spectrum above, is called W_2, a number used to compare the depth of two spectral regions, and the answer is 0.030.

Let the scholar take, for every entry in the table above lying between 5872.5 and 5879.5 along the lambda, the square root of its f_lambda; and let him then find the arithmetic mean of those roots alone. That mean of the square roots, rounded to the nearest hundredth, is 2.91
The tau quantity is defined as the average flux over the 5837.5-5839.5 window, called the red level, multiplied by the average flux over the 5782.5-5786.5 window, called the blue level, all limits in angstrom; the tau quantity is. 76.1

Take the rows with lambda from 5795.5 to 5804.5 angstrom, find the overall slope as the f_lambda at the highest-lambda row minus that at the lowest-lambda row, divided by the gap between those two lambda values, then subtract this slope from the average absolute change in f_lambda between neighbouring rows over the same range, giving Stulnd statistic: 0.77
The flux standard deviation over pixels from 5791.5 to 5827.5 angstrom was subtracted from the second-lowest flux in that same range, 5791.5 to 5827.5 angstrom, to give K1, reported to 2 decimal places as 6.91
